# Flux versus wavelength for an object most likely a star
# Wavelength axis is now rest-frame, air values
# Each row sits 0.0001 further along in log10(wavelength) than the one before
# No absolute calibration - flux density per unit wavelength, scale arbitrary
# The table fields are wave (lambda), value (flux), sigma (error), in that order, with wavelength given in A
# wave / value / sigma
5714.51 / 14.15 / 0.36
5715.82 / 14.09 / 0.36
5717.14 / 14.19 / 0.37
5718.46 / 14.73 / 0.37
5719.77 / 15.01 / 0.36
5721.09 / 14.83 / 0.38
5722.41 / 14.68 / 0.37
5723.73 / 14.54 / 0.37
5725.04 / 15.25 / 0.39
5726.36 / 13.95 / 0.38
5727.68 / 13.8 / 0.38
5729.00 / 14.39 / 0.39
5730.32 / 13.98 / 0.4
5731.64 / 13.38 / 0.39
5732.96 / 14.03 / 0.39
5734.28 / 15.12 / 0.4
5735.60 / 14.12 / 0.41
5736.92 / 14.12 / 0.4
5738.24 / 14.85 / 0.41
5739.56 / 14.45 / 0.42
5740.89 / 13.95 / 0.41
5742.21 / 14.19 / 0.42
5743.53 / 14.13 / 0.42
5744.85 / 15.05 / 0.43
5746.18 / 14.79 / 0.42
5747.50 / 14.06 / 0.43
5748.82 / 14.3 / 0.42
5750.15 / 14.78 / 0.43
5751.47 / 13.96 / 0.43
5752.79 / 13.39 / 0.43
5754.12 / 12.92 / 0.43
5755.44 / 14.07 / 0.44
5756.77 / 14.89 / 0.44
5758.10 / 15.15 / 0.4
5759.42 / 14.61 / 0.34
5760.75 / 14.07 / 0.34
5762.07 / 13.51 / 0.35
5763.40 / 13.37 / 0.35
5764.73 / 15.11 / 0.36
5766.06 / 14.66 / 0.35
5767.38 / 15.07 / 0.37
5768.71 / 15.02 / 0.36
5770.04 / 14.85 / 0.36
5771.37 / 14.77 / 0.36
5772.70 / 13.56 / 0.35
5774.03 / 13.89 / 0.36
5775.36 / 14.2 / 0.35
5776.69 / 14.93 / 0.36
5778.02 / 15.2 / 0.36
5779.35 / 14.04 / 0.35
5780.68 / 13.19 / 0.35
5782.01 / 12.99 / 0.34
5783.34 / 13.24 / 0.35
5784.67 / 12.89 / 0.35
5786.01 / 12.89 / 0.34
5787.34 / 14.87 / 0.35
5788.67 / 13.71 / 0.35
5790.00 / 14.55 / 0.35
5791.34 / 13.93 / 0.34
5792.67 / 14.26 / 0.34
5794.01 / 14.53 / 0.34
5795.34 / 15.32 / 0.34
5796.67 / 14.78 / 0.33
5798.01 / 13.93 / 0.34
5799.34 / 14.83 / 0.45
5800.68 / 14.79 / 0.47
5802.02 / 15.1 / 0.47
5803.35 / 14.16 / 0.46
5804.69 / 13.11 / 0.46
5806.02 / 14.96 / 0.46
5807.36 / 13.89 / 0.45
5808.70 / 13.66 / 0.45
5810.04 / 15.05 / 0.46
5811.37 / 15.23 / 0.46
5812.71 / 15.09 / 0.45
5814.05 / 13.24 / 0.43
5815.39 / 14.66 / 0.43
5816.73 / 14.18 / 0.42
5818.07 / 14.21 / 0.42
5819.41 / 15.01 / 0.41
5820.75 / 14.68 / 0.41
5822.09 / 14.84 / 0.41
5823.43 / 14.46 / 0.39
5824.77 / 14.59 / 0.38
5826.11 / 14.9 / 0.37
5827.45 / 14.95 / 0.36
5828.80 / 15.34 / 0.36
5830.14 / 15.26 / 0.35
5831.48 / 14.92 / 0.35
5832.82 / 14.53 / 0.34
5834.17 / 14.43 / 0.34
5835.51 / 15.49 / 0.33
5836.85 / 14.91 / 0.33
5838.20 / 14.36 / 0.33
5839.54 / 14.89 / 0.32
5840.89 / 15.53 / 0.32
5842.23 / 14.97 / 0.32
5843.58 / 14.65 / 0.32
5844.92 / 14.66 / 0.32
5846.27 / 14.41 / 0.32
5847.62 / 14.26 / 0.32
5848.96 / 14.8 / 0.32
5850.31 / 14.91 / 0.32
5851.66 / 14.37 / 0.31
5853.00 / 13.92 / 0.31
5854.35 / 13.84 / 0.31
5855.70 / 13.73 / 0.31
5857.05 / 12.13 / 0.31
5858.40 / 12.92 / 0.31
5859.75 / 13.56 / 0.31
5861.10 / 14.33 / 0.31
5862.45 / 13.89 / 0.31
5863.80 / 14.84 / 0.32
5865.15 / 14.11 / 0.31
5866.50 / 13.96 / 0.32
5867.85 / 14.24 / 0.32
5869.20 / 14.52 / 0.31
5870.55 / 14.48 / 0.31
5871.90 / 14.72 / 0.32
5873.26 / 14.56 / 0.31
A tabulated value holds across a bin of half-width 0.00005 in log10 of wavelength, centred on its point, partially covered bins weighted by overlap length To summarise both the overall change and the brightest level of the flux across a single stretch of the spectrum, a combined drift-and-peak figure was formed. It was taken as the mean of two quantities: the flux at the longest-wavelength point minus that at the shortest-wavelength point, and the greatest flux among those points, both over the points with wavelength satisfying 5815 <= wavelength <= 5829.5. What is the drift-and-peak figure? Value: 8.0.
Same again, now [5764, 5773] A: 6.8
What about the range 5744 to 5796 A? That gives 7.8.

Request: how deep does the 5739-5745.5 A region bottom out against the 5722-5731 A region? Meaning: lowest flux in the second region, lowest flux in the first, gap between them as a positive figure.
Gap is 0.15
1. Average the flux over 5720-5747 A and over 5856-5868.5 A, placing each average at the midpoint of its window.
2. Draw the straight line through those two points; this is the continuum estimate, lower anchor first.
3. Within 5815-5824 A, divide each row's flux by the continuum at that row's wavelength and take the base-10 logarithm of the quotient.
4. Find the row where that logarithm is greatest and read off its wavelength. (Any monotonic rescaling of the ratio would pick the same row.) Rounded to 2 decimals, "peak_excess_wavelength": 5819.41 A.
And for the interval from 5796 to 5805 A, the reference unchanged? 5802.02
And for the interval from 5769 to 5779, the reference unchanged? 5778.02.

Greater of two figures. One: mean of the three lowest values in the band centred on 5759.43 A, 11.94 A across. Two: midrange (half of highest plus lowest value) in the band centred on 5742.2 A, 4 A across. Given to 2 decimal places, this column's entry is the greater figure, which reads 14.07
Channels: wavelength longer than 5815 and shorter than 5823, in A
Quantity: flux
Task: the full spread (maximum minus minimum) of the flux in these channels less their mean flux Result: -13.8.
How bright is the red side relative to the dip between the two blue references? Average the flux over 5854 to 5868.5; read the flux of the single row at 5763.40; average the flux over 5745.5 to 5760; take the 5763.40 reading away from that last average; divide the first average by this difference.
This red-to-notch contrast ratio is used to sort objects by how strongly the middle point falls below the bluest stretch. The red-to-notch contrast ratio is 15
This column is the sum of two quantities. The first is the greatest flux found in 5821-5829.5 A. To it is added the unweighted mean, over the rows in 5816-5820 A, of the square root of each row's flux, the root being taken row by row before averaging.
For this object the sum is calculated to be 19.1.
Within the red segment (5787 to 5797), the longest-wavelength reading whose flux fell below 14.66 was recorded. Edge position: 5794.01 A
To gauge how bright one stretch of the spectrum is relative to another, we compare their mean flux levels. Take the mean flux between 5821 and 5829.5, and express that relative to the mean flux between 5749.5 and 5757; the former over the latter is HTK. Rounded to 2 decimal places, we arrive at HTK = 1.06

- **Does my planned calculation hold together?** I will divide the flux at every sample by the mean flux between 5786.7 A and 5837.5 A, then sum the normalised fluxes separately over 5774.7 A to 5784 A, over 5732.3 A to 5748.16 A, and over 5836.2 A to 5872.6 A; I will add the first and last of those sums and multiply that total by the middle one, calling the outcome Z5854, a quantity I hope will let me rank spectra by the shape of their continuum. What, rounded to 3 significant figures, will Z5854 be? 393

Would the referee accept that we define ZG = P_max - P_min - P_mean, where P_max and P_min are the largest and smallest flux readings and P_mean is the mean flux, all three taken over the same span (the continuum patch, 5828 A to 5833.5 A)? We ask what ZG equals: -14.2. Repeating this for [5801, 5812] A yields -12.3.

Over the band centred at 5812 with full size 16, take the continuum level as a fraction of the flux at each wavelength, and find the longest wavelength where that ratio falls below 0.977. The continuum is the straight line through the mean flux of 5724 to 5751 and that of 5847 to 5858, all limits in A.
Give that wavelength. 5819.41 A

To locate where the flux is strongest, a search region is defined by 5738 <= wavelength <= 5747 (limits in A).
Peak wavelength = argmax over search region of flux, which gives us 5744.85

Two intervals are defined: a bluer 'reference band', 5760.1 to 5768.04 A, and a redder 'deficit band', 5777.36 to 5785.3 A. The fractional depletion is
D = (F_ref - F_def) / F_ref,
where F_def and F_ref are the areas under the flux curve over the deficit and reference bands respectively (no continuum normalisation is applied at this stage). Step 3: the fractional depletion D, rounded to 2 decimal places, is 0.05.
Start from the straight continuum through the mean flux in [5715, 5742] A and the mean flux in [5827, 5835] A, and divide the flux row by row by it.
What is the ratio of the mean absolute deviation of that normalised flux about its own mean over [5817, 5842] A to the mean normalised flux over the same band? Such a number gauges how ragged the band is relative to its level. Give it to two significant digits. 0.020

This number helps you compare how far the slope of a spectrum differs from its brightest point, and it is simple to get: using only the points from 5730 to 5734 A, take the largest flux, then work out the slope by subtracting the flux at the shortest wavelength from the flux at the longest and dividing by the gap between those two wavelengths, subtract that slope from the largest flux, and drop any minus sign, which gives 14.0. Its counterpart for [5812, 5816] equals 15.3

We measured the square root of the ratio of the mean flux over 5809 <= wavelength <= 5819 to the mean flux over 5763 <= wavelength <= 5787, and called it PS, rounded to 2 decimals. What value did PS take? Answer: 1.01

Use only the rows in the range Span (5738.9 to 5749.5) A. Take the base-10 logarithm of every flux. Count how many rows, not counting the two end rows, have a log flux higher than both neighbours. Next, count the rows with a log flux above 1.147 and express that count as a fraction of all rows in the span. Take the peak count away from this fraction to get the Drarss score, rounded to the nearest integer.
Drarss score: -1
